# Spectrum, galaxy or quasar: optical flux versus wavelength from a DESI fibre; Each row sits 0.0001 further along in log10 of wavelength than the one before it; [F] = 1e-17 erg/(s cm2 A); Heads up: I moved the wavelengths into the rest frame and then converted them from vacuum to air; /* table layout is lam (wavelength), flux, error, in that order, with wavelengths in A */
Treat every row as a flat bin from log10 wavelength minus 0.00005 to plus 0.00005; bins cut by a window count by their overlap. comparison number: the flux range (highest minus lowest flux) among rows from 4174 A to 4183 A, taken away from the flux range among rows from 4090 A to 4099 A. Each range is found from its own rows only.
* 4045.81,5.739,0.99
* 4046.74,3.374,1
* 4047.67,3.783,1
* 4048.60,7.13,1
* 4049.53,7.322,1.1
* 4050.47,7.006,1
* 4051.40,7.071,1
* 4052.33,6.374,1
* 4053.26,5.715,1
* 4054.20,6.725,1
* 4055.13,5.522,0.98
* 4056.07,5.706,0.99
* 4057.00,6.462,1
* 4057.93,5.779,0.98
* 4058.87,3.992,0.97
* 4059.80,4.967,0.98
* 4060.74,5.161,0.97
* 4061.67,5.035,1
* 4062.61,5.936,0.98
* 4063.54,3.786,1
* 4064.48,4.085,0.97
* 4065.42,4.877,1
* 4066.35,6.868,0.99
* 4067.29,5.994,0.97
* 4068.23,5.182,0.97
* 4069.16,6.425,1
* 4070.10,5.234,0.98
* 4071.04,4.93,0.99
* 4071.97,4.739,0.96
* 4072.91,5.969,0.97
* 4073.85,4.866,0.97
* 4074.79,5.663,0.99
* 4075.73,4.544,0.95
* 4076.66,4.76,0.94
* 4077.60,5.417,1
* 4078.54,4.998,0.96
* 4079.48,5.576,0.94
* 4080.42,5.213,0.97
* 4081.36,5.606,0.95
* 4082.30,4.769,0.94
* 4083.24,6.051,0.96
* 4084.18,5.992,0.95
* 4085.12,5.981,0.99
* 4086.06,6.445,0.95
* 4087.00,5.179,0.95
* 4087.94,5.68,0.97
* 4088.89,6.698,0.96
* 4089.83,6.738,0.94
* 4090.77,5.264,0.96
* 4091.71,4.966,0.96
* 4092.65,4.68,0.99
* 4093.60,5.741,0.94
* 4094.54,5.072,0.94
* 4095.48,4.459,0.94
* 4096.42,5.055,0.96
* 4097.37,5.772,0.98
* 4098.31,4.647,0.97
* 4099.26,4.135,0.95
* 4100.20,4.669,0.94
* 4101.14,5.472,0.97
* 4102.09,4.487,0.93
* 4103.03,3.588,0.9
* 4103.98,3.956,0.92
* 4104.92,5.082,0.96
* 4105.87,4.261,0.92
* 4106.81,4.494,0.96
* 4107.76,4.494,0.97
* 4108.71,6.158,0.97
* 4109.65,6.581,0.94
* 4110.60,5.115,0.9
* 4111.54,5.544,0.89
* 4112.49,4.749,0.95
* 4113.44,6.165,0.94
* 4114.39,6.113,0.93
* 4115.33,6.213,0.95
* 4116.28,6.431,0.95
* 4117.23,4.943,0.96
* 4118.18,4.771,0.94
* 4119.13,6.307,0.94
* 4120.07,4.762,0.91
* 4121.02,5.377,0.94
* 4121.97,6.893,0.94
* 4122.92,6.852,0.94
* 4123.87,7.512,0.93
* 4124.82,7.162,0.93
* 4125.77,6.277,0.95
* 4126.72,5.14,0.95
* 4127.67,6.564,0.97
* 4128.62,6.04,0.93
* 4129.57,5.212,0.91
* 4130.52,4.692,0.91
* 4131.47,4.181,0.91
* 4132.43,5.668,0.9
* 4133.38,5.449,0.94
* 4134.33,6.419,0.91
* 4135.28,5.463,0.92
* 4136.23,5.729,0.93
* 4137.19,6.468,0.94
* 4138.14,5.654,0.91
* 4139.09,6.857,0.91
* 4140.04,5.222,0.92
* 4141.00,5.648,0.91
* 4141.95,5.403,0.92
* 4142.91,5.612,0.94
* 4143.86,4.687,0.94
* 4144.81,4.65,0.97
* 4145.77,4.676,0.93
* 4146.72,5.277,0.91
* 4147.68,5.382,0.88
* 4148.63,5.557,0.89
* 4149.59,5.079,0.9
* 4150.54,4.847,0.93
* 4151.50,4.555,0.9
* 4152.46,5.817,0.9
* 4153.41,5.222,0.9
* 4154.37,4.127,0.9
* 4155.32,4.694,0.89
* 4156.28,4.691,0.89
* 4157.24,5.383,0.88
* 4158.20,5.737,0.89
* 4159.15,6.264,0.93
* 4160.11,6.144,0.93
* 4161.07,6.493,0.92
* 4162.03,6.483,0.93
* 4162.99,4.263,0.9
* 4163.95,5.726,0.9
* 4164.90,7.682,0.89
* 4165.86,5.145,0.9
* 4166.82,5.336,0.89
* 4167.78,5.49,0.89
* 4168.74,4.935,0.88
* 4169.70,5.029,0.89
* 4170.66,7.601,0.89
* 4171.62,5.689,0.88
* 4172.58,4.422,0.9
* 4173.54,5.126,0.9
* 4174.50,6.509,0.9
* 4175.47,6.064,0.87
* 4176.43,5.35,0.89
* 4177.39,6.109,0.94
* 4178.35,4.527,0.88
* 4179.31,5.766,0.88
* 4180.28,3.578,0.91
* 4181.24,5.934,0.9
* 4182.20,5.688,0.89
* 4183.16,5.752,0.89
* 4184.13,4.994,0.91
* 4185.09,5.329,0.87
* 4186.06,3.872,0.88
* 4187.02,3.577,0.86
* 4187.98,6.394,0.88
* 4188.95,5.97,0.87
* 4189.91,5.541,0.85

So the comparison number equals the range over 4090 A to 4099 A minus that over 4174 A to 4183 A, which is -1.6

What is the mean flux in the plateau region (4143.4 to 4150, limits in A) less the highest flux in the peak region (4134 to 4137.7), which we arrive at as -1.4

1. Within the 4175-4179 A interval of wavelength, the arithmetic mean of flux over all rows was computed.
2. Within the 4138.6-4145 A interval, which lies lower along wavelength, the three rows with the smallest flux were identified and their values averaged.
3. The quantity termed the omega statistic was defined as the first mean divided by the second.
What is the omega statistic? 1.14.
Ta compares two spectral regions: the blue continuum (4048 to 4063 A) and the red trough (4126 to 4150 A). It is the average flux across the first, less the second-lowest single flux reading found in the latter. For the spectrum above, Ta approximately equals 1.3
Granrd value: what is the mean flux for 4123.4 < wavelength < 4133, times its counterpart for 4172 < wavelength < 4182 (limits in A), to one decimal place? 31.2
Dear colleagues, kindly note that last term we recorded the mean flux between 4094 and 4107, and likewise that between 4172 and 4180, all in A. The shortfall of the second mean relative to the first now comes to -0.8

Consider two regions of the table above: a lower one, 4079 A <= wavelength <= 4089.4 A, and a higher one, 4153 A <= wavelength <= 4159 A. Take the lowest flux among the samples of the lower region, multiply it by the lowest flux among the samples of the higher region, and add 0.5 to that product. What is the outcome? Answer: 20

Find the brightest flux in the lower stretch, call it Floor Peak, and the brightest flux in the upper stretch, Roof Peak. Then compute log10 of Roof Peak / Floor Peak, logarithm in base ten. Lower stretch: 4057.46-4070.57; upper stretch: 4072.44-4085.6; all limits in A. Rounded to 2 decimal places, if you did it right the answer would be -0.06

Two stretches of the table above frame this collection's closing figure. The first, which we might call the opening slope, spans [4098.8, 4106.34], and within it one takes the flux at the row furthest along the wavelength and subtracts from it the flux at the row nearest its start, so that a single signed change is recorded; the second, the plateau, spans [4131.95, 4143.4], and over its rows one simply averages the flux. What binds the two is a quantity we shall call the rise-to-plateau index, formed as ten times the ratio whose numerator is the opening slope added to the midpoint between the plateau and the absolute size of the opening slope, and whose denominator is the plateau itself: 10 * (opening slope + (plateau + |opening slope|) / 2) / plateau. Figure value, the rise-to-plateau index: 5.3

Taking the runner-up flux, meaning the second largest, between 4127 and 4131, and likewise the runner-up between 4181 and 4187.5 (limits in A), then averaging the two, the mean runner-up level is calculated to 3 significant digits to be 5.90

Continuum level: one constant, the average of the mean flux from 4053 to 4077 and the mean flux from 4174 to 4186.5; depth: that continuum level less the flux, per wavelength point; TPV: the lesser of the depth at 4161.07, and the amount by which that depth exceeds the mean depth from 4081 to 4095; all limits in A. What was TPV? -1.1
